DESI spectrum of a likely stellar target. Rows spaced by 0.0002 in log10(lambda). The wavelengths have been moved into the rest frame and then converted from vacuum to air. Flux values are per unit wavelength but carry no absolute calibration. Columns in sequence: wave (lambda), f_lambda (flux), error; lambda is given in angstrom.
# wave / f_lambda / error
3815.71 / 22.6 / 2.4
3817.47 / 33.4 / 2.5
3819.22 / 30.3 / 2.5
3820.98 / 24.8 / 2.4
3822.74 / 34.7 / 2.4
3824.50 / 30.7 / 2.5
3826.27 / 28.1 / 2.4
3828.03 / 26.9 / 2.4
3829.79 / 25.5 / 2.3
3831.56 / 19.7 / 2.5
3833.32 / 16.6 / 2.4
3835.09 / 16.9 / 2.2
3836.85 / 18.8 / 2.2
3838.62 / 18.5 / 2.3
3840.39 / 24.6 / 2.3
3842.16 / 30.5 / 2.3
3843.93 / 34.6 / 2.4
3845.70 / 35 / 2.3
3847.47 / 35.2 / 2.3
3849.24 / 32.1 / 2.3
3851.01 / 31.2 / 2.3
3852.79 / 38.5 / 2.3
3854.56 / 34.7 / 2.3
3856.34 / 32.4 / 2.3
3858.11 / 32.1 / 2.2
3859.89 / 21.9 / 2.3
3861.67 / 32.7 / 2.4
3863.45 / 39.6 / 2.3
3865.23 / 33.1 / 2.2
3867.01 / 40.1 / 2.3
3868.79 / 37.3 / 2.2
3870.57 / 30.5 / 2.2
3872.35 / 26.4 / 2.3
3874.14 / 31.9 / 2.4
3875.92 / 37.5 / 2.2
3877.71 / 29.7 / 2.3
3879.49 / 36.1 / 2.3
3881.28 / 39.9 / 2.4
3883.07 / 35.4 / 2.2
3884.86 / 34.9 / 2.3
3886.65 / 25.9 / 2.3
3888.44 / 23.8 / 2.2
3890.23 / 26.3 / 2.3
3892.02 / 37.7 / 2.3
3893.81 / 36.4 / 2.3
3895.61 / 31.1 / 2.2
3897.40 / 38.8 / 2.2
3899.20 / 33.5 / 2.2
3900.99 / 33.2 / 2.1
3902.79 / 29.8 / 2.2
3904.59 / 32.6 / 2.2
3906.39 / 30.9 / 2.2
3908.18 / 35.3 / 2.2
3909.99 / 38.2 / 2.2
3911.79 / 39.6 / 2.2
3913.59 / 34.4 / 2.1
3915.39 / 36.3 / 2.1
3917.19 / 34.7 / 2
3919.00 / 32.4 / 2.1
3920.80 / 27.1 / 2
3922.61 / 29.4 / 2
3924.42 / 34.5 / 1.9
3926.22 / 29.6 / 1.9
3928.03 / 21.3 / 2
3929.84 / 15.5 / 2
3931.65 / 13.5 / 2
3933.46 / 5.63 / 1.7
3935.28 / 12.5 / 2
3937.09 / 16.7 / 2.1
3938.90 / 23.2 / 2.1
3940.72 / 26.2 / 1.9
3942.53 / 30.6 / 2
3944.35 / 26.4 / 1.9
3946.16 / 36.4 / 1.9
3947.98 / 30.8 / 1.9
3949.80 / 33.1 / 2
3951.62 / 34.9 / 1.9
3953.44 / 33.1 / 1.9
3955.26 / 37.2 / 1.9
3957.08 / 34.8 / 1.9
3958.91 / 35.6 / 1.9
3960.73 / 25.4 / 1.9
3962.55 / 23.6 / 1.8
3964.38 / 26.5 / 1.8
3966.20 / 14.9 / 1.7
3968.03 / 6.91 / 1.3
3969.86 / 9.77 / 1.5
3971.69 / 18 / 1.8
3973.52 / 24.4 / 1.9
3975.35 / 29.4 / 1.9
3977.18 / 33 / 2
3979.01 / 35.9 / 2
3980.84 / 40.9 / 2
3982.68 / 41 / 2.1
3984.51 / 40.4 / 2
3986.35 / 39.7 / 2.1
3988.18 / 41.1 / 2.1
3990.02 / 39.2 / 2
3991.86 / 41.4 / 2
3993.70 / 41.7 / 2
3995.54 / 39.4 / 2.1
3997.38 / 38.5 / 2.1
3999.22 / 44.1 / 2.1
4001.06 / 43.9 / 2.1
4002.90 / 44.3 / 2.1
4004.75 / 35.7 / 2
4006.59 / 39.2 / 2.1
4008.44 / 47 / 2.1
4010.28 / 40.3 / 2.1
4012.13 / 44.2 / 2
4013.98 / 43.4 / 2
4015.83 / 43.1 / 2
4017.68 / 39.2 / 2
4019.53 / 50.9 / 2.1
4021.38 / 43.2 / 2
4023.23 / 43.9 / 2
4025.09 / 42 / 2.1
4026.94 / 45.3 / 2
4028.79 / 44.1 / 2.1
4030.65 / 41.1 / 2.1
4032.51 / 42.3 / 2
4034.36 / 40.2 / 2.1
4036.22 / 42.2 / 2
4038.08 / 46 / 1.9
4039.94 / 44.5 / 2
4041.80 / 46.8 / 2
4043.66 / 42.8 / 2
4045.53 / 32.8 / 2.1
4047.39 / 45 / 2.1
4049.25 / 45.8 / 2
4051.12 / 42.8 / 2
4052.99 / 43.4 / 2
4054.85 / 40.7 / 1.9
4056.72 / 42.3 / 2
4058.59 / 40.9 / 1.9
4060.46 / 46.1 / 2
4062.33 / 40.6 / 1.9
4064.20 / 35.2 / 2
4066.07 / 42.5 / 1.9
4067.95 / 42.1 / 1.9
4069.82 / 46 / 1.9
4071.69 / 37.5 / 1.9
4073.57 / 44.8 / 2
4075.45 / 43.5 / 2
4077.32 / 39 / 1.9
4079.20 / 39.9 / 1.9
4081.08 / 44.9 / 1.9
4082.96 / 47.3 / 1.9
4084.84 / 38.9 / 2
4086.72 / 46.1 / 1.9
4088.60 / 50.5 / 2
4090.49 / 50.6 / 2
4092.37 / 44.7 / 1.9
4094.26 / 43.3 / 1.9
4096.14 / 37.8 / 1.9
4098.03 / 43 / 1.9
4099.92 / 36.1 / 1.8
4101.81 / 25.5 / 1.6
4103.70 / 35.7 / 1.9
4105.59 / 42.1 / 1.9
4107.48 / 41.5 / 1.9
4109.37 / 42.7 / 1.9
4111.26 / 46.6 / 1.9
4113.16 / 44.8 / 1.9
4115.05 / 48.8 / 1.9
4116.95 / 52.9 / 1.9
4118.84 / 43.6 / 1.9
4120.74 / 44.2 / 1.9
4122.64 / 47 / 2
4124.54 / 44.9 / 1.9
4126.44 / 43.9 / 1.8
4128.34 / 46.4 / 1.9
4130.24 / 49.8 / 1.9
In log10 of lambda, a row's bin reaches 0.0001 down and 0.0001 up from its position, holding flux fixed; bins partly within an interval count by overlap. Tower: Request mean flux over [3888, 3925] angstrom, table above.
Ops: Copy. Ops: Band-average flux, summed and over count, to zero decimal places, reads 33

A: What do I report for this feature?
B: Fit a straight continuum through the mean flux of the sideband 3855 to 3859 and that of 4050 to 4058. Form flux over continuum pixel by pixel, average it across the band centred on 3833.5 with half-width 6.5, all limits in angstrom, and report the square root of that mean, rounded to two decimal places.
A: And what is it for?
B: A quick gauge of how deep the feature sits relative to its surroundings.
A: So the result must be 0.81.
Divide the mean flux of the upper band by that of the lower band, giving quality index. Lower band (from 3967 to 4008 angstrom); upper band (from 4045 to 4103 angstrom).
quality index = 1.20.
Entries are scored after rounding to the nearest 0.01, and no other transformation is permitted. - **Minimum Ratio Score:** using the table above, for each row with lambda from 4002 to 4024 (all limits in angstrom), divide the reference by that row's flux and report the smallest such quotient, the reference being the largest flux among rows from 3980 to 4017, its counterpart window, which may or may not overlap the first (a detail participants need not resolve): 0.92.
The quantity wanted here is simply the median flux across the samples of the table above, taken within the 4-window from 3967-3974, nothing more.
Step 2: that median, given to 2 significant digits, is 14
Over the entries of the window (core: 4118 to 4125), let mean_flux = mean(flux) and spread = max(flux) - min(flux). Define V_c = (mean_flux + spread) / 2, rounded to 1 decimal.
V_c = 24.2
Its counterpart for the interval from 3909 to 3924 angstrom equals 23.3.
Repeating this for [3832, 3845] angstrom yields 20.5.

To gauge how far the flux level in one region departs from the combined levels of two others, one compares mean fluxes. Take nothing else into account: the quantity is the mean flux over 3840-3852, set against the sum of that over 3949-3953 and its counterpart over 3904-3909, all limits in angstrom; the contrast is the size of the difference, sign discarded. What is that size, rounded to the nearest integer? 35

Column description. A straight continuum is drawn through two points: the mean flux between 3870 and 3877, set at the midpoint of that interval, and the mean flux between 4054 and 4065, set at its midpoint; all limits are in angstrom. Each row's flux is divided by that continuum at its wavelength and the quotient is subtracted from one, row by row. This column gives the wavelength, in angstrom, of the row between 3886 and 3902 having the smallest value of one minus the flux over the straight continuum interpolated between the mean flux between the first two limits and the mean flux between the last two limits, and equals 3897.40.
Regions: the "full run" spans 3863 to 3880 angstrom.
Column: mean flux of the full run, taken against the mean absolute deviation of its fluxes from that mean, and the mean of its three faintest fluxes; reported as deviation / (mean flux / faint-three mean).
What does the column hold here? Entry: 3.3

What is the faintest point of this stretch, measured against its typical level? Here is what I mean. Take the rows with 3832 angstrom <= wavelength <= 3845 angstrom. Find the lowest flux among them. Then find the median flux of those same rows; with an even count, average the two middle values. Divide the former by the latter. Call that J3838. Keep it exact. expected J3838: 0.883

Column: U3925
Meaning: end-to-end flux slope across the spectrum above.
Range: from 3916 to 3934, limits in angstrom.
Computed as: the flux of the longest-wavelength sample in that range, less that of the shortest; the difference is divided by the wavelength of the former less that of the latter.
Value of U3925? -1.79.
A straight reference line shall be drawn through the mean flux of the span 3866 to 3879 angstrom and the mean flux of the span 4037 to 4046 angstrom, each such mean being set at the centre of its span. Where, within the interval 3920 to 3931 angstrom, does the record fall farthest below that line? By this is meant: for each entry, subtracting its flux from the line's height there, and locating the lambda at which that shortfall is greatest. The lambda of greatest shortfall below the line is 3929.84 angstrom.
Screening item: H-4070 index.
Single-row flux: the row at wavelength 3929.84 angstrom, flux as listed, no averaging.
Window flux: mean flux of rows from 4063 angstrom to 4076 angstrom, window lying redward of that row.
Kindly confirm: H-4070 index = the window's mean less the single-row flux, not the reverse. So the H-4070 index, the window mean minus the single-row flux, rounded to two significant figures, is 26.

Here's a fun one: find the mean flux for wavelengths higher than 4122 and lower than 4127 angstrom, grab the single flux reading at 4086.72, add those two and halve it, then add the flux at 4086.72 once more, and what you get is 92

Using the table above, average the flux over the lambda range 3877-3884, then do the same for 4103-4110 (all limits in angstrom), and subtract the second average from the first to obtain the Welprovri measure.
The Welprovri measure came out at -5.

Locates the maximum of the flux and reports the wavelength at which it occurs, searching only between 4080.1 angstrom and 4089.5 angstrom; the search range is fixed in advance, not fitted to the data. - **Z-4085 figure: 4088.60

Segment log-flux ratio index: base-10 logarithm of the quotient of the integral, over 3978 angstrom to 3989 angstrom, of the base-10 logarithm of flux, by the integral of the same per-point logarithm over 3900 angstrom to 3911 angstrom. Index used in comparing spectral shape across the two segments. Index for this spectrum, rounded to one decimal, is 0.0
